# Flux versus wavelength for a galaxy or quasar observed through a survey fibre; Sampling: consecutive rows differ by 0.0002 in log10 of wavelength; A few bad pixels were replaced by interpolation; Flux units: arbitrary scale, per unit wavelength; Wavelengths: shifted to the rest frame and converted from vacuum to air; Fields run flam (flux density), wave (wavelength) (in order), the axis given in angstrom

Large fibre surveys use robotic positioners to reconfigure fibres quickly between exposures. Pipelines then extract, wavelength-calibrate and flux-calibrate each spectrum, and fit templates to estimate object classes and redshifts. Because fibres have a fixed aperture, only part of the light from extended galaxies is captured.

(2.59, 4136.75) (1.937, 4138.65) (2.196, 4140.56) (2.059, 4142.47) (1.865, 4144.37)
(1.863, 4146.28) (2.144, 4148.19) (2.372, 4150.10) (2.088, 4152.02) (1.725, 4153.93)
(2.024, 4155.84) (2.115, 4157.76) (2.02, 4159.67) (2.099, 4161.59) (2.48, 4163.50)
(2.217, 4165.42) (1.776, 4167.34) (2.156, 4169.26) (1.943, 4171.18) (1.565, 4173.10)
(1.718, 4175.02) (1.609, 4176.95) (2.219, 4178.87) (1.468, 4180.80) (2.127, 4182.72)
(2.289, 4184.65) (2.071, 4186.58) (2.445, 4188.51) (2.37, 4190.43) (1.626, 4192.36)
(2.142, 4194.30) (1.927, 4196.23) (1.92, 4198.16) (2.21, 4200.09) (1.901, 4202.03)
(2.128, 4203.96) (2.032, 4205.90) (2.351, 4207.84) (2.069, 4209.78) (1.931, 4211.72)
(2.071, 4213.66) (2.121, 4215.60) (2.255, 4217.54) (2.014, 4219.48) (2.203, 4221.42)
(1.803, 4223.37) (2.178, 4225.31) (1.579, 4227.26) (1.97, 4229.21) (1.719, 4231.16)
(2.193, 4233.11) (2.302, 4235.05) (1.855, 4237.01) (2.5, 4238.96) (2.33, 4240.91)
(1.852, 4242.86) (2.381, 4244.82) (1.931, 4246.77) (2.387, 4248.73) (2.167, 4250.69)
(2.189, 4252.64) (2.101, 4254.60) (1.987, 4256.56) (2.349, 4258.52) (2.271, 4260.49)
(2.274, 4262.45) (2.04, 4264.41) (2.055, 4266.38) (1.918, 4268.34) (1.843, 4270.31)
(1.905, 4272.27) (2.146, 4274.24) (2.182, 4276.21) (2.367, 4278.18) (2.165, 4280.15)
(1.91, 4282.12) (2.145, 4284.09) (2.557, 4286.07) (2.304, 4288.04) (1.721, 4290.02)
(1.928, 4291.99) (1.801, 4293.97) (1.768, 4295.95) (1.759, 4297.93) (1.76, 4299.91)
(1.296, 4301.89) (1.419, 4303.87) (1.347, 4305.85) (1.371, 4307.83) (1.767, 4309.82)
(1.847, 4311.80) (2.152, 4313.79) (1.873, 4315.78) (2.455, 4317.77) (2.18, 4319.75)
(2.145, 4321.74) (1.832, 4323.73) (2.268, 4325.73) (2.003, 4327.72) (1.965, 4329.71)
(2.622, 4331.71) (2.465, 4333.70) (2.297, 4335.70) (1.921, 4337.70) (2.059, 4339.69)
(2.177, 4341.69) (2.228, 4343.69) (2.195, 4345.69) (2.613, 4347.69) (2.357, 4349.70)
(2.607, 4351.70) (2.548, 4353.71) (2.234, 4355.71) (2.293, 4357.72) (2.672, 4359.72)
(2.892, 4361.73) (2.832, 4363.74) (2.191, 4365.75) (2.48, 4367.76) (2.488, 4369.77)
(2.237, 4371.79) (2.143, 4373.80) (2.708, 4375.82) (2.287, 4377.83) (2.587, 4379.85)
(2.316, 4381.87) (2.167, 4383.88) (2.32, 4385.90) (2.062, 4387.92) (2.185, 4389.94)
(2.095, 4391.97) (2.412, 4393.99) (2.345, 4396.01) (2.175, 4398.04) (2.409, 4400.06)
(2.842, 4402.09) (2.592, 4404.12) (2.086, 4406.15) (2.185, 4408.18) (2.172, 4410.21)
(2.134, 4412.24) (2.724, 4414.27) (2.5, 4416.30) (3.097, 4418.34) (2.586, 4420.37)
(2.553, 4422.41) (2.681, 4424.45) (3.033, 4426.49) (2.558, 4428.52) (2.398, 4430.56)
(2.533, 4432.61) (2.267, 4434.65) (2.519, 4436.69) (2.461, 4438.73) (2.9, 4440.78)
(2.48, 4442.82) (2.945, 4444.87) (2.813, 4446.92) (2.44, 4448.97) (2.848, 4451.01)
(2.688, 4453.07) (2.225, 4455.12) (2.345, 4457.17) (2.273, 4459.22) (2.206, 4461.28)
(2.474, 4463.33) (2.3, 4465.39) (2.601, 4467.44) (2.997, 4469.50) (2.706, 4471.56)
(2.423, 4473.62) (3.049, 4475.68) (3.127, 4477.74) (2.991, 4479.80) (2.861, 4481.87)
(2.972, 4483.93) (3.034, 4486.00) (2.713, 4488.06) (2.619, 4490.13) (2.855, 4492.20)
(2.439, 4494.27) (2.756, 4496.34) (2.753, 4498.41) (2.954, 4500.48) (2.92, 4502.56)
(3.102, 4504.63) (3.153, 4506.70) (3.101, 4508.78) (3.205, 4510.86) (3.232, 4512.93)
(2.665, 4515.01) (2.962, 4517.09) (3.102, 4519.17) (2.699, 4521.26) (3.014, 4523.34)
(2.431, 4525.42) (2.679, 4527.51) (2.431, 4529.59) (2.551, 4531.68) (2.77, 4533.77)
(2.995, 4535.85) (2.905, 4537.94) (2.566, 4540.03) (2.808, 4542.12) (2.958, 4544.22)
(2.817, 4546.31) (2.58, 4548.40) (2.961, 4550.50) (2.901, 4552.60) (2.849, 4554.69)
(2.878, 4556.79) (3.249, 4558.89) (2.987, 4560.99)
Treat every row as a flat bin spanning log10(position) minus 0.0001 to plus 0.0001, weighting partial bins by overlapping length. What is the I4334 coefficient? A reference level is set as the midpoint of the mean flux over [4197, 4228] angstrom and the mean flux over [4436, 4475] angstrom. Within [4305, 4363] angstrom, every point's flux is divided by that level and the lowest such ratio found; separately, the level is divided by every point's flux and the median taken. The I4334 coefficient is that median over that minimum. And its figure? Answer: 1.80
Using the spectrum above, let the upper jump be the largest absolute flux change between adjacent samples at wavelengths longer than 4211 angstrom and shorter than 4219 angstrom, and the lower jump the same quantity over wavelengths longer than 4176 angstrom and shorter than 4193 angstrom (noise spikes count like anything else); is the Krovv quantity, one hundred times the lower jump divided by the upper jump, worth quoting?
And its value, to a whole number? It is 536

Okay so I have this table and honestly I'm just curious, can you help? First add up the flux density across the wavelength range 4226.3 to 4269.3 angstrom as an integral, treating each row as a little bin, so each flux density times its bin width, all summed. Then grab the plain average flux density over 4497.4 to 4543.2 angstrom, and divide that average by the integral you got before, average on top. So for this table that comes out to 0.032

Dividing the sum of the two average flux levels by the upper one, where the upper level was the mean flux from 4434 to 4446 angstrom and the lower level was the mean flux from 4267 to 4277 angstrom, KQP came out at 1.77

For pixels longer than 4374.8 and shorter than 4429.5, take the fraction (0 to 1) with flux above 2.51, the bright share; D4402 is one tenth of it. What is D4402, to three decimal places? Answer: 0.041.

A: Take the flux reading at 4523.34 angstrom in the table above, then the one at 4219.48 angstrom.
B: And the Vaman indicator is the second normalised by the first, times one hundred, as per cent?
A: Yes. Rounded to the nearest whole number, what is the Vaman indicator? 67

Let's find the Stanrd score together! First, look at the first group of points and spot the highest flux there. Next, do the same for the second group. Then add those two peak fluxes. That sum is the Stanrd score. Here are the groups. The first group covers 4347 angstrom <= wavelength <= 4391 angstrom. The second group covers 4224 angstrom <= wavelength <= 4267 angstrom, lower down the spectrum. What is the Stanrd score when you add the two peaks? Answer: 5.39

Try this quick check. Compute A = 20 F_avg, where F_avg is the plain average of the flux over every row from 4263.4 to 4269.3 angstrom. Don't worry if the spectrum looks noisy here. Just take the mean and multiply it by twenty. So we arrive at 40.1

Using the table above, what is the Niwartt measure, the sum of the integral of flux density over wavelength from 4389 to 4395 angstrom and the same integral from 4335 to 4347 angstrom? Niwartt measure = 39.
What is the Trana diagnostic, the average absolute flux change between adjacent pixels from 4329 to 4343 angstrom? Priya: 0.27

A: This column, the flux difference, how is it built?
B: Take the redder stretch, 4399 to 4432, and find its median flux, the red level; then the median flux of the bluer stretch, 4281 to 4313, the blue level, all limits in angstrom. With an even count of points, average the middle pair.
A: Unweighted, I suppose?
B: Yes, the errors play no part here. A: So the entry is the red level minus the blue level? 0.8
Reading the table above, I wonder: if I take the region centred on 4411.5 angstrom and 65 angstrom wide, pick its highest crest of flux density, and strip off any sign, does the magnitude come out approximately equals 3.10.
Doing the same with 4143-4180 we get 2.48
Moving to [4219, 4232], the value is 2.20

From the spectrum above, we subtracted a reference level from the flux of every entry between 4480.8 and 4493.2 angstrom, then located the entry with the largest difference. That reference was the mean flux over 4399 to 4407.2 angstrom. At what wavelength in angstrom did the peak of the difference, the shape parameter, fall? 4486.00 angstrom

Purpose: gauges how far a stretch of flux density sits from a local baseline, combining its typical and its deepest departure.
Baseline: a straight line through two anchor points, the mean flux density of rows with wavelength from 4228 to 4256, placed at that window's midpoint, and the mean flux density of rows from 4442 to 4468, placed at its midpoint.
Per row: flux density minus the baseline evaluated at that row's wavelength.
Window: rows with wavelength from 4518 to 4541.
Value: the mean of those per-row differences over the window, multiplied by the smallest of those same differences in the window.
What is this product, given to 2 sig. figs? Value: -0.021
